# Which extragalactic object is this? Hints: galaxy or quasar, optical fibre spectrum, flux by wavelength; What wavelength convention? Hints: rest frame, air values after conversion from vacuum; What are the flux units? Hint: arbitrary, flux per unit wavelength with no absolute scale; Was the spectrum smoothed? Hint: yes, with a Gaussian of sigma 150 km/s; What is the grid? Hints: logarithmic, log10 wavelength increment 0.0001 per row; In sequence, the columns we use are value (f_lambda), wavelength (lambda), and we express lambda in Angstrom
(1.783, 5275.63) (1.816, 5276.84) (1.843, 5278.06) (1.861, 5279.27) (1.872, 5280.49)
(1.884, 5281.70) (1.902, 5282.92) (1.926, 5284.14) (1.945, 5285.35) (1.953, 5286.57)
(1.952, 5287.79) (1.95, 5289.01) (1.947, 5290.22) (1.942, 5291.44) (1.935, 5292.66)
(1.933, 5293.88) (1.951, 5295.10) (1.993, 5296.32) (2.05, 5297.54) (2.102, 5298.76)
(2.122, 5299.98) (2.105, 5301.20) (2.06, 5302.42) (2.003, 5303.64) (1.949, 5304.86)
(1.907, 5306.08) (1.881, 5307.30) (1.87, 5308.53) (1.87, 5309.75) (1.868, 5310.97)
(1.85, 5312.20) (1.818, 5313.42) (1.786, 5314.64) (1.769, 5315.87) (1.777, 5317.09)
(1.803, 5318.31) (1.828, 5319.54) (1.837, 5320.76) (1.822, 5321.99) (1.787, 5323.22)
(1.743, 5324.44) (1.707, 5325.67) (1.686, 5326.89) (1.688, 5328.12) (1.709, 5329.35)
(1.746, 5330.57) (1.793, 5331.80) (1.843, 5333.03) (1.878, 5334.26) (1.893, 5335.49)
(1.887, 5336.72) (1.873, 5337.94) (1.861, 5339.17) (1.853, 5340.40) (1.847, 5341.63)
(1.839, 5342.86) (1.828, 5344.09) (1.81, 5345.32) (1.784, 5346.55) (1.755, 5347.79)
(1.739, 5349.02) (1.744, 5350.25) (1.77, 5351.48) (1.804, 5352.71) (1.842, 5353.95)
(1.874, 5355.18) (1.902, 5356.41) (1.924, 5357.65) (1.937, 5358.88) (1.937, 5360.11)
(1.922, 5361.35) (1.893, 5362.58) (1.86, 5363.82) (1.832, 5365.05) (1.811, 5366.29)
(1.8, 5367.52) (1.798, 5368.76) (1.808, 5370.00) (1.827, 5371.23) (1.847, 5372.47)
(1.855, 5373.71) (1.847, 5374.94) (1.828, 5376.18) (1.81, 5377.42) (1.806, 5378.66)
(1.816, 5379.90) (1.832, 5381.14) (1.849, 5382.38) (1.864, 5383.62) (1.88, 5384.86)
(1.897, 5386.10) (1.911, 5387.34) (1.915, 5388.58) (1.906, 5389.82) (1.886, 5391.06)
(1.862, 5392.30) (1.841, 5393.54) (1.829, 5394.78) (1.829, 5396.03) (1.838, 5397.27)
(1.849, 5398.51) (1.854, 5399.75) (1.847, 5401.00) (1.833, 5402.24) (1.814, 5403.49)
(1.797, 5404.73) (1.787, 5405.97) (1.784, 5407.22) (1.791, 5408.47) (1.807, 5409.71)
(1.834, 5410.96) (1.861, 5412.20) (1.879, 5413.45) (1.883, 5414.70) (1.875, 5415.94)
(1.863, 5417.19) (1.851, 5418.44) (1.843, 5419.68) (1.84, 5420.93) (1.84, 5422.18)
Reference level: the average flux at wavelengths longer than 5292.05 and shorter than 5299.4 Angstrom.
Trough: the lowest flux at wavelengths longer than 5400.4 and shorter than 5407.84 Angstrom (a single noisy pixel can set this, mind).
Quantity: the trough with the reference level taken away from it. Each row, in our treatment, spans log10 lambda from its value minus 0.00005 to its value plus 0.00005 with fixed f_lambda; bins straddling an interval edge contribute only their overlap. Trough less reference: -0.21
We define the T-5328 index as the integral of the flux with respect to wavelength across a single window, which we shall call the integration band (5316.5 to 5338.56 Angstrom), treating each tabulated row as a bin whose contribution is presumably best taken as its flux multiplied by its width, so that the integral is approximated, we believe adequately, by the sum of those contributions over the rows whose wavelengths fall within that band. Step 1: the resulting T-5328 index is 39.6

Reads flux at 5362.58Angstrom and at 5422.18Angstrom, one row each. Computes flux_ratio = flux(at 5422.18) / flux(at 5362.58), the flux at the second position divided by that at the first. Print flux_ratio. 0.97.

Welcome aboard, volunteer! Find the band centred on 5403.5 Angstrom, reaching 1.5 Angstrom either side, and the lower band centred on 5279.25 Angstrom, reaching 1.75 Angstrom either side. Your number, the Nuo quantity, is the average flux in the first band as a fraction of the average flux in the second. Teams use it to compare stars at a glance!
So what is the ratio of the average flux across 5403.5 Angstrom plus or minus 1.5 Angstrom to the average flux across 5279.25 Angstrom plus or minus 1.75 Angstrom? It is 0.98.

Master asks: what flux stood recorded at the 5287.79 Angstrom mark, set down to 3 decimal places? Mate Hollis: 1.952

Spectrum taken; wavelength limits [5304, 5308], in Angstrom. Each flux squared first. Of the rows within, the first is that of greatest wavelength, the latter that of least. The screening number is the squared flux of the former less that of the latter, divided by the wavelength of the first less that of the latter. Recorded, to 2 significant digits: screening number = -0.11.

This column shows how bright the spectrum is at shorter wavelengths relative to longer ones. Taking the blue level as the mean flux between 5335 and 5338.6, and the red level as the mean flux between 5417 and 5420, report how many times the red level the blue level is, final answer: 1.017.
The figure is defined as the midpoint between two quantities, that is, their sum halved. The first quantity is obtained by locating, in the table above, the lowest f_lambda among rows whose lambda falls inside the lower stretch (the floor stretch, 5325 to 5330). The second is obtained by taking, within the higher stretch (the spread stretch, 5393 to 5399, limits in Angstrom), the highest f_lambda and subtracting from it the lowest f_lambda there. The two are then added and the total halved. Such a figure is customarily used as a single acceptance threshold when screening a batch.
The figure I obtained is 0.853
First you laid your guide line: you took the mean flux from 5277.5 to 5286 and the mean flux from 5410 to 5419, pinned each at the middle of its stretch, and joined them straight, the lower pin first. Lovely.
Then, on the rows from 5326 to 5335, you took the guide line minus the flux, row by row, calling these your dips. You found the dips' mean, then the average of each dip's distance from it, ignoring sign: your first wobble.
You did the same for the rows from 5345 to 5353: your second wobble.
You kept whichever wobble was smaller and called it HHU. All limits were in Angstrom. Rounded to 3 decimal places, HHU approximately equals 0.023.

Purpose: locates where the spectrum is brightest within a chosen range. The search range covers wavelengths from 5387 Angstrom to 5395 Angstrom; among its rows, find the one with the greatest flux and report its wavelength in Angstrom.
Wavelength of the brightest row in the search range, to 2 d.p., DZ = 5388.58 Angstrom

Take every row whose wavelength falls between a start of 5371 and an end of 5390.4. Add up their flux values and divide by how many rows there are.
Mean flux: 1.86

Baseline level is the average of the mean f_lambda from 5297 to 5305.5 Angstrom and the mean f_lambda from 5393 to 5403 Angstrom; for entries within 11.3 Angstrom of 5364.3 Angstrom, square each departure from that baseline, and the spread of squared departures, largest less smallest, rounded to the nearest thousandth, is 0.022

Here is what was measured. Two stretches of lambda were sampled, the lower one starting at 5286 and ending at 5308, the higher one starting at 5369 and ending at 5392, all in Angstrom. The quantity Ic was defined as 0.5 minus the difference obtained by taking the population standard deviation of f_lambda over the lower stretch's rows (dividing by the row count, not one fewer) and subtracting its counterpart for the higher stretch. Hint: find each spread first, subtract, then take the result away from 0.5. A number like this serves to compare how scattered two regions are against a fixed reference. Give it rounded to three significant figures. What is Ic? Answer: 0.466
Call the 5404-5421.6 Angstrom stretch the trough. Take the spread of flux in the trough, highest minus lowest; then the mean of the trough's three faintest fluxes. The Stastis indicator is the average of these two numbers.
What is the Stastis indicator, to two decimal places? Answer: 0.94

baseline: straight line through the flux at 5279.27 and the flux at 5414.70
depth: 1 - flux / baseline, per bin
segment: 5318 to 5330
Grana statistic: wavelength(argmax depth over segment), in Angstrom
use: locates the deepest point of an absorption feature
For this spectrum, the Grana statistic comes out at 5326.89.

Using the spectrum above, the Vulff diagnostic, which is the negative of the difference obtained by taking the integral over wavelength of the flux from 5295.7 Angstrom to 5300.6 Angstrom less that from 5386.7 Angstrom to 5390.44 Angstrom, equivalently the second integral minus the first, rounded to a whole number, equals -3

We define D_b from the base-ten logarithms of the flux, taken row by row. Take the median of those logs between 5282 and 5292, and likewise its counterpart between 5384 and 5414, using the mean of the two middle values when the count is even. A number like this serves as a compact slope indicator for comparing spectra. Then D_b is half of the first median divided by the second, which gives 0.544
